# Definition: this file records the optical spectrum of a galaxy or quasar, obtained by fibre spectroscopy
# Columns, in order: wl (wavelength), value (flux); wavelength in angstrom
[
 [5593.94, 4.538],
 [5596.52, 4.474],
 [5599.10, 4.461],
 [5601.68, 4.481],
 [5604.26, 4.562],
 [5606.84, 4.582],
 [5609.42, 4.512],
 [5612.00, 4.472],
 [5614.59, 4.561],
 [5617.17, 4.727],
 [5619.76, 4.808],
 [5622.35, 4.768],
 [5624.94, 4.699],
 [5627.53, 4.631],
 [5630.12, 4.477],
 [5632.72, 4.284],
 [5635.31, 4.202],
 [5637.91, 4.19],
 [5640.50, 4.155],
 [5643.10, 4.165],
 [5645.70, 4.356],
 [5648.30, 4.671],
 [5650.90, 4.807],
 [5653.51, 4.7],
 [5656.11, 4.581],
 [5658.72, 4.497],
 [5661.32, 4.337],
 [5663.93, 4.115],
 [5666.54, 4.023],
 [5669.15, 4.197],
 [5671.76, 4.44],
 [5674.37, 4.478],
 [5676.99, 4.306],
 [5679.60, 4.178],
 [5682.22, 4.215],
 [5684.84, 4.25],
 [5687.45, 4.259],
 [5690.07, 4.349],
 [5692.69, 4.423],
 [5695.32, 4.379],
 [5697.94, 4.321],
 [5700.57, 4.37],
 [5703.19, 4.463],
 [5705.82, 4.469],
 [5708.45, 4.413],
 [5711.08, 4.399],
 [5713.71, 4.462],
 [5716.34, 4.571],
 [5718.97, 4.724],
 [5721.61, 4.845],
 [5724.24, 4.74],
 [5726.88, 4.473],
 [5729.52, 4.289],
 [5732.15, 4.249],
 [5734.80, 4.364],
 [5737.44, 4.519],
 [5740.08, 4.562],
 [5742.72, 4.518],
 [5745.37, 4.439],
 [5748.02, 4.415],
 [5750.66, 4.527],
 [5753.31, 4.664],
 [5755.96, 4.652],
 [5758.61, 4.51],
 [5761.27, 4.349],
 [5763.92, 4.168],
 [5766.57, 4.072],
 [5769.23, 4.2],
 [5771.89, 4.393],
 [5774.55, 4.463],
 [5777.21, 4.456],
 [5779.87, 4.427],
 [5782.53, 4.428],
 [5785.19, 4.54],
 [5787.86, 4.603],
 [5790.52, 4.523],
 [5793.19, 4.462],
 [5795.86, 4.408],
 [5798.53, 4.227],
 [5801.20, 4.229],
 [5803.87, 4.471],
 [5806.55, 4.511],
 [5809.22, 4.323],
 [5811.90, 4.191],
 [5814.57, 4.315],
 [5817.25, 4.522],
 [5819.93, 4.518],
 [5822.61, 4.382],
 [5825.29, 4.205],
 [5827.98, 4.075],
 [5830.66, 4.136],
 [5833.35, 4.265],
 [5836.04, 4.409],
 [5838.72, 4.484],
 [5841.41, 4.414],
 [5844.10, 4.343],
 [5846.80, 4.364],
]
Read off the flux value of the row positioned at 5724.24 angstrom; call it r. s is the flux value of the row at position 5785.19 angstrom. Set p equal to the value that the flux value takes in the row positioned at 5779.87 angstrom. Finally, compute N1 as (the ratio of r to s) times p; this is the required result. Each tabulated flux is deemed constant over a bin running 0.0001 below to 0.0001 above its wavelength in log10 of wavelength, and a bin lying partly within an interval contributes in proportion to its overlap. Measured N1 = 4.62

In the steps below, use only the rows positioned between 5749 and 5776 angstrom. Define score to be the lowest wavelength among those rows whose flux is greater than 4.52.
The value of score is 5750.66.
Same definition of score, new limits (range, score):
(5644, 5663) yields 5648.30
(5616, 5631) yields 5617.17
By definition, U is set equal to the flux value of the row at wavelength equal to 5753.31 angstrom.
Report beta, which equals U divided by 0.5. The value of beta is 9.33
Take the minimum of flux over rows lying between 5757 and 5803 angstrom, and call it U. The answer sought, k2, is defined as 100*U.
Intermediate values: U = 4.072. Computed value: 407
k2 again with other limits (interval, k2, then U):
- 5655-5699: 402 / 4.023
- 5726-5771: 407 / 4.072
